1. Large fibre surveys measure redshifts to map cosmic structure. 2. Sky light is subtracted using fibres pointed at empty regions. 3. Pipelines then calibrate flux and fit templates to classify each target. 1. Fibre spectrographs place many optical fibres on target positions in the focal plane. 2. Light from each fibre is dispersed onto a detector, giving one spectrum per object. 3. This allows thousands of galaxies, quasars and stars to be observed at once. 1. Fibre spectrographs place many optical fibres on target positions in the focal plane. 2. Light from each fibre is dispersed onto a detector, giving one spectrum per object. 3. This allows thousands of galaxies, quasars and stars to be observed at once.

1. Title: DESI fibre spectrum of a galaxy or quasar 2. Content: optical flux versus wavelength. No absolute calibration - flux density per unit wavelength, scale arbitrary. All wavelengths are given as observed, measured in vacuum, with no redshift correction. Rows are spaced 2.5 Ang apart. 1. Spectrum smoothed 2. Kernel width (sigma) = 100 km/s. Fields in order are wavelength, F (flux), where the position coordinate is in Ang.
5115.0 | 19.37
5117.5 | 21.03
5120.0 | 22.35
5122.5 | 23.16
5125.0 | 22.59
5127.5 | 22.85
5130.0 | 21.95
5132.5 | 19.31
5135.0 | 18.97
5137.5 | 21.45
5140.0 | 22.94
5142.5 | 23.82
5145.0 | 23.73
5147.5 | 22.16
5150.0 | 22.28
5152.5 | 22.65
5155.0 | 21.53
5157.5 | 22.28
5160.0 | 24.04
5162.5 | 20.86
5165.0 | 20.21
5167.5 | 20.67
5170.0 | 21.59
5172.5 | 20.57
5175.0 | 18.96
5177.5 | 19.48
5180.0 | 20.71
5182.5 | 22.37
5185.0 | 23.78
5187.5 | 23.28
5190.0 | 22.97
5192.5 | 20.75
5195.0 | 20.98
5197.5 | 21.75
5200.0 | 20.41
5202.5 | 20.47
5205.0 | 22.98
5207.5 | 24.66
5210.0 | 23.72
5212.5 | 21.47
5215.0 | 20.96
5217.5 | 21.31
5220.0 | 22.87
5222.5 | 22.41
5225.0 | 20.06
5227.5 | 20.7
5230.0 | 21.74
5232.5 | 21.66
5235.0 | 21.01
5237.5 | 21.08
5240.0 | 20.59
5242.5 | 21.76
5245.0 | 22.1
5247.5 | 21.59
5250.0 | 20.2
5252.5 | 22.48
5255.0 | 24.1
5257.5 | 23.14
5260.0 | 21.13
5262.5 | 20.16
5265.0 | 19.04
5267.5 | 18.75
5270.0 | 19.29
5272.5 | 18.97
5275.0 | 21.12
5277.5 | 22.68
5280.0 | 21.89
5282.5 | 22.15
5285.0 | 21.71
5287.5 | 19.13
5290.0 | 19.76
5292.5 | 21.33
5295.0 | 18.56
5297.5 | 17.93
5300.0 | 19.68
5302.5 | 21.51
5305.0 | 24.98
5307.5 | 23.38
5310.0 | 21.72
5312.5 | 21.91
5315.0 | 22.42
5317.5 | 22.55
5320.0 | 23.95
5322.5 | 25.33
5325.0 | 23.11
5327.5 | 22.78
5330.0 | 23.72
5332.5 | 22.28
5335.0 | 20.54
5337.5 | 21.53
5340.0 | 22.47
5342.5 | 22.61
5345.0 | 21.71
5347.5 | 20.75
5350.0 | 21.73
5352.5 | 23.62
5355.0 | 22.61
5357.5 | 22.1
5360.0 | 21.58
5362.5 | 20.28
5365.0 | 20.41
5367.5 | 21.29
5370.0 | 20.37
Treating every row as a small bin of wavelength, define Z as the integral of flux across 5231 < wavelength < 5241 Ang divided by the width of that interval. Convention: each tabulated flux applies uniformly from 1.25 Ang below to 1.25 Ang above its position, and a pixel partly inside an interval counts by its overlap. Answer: 21.1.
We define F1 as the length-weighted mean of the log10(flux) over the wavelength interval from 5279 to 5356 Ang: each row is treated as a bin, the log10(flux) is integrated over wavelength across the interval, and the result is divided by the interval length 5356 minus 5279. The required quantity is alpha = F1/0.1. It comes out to 13.4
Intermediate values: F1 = 1.34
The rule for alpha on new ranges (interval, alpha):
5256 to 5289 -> 13.2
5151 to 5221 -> 13.4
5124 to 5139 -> 13.3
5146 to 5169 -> 13.4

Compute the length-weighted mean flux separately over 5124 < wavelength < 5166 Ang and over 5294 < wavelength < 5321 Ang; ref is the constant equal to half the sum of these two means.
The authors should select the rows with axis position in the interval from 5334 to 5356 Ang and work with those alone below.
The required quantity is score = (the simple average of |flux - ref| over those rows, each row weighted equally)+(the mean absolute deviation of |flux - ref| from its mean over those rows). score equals 1.18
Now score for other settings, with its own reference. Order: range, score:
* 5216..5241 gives 1.21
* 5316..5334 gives 2.36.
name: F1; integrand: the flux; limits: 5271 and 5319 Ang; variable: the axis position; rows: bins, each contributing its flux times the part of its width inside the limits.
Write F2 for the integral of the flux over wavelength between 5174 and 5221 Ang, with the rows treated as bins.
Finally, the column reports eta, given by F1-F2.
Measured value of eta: -5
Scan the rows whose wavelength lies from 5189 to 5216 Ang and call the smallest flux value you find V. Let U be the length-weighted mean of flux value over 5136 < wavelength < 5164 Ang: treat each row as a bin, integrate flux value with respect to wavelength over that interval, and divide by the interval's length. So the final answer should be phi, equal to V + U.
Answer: 42.9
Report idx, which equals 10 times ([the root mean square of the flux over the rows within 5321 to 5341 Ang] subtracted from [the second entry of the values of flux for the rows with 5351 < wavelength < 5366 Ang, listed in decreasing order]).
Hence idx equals -1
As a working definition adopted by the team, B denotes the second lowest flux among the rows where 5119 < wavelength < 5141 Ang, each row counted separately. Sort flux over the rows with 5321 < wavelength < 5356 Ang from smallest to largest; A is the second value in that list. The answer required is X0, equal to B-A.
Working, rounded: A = 20.75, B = 19.31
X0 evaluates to -1.4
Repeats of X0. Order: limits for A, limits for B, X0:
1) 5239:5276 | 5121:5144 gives 0.3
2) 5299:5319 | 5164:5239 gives -2.0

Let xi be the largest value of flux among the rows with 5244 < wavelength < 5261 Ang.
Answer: 24.1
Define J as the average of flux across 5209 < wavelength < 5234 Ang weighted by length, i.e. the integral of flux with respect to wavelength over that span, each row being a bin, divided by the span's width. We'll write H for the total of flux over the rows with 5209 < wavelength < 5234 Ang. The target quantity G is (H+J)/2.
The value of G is 119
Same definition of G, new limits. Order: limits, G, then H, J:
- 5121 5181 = 270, 519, 21.62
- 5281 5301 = 90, 160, 20.06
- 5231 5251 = 96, 170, 21.27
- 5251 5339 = 388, 755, 21.56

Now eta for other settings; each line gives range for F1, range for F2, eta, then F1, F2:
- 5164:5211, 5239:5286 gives 18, 1015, 997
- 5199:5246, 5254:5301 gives 54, 1019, 965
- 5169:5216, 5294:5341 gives -22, 1019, 1041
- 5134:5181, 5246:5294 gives 6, 1012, 1007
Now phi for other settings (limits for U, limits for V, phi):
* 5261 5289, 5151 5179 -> 39.4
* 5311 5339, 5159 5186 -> 41.7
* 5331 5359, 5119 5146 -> 41.0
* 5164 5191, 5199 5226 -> 41.4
